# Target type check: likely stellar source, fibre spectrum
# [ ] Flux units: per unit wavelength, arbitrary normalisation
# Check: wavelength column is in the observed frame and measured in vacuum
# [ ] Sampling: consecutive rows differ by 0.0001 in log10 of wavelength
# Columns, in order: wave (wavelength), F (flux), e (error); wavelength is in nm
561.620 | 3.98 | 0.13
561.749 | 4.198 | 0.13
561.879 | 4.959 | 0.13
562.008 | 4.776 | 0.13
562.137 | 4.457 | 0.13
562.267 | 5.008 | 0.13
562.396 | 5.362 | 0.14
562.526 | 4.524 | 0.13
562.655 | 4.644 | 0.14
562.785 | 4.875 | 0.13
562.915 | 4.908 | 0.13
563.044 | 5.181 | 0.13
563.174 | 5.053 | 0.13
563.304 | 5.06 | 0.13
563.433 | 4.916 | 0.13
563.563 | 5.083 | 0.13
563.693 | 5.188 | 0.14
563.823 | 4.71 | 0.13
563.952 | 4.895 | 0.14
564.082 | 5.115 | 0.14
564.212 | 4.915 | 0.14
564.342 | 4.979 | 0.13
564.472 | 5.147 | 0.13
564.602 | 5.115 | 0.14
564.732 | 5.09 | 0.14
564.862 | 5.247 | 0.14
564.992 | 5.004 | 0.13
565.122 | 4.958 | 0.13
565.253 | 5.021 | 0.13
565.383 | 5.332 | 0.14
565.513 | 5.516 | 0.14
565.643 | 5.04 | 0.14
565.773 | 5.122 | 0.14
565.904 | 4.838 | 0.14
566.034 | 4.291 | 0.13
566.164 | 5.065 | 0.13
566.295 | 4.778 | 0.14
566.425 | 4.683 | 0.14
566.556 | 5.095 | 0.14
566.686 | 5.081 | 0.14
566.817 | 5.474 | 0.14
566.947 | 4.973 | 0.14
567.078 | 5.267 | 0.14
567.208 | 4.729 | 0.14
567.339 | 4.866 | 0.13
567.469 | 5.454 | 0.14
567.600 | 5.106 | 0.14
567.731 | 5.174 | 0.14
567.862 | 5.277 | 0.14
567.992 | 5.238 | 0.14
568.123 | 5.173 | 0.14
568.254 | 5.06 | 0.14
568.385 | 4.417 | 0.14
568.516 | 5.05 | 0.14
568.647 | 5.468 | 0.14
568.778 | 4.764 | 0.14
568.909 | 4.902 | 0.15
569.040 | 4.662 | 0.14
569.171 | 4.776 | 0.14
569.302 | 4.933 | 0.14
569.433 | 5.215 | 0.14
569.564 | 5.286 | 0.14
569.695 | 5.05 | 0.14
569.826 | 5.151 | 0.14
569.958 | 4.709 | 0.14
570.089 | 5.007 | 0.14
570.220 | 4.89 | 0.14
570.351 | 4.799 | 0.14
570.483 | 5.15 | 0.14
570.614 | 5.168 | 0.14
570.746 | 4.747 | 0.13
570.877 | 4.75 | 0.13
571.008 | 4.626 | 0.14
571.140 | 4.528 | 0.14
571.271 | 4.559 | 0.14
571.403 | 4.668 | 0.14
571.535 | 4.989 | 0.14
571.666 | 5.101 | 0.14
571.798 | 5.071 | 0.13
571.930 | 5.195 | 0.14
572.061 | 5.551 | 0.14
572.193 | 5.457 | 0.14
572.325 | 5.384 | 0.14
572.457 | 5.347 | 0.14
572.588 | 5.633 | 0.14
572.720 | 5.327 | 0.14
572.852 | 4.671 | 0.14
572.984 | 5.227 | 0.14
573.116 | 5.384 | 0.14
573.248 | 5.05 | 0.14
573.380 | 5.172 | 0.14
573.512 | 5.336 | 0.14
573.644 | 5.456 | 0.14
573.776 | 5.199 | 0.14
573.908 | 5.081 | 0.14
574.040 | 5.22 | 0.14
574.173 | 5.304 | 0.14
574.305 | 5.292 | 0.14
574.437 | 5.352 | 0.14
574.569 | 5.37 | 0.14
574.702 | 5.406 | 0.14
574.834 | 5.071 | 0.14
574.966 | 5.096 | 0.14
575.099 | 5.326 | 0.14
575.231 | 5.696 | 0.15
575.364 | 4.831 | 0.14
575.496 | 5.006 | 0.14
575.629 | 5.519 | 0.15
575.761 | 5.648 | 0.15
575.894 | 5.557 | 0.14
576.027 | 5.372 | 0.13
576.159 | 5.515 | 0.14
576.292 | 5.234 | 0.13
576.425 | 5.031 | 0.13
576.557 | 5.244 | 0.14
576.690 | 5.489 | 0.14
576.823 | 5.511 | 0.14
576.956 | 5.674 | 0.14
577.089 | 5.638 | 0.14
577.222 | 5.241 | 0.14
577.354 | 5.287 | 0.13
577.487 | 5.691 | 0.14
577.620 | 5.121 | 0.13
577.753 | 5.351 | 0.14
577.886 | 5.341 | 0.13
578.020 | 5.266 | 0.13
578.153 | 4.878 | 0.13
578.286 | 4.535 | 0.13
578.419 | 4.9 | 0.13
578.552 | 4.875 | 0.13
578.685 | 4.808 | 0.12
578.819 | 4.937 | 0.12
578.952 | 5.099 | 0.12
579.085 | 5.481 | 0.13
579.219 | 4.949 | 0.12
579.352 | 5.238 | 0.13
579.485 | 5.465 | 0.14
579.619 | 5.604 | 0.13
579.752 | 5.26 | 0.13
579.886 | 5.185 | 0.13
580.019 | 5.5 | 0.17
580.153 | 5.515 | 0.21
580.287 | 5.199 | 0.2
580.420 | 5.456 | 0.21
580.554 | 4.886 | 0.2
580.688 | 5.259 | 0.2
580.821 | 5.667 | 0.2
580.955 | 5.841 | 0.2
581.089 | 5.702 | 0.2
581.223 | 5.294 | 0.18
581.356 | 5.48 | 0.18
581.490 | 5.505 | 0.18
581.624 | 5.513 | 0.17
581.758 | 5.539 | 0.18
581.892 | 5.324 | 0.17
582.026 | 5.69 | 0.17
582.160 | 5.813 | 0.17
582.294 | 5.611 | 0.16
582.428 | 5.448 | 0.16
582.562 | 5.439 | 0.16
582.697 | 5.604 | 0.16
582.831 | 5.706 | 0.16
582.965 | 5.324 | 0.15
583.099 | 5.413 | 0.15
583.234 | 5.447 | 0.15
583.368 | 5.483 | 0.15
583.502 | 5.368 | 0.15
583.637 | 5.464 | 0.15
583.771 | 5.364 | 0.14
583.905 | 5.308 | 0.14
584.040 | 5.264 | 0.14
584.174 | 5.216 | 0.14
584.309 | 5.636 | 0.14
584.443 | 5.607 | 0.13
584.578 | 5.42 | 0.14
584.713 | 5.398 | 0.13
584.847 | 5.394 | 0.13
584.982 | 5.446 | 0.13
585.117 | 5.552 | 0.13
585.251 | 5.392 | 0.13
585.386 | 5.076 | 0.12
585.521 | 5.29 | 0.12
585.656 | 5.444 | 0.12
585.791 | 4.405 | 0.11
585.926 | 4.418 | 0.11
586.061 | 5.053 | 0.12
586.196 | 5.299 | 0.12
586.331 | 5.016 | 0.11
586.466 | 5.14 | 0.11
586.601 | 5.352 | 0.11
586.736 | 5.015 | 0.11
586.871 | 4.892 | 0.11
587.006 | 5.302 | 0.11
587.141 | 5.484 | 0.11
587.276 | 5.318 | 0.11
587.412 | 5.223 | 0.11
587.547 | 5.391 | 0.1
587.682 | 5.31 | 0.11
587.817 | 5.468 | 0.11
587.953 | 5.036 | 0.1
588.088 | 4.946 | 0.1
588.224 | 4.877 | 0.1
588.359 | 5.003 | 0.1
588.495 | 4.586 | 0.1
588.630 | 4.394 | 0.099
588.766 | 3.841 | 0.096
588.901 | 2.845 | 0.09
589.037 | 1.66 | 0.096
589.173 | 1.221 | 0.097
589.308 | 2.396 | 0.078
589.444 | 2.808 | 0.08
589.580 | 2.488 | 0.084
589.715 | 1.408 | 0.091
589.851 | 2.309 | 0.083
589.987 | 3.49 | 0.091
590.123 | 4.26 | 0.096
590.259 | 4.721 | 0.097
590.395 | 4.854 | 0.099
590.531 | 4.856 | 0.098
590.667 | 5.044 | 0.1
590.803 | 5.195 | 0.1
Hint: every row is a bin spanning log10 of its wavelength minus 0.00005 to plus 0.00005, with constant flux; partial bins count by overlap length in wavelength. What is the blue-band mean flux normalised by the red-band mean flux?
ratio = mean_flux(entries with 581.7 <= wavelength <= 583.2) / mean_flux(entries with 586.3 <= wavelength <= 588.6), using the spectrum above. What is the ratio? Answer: 1.08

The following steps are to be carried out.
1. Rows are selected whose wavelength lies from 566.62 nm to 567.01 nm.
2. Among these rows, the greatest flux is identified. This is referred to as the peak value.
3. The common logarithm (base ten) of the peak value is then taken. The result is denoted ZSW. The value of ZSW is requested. 0.738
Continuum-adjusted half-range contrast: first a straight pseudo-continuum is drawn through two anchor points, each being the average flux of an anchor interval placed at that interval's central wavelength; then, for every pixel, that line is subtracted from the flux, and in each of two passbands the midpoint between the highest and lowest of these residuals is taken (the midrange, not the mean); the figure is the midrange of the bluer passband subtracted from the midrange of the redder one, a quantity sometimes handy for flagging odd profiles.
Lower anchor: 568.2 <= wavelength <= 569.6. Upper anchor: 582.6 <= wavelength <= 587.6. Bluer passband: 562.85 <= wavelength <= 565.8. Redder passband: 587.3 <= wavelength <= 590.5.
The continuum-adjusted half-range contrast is -2.3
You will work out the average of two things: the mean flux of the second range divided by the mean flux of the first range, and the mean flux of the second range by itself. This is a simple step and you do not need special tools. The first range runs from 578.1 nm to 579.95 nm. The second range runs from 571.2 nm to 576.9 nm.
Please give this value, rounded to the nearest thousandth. 3.144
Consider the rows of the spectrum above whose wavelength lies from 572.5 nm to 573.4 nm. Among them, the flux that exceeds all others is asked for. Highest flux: 5.633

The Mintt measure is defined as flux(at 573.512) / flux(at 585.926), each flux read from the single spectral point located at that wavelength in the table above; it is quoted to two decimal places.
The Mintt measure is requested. 1.21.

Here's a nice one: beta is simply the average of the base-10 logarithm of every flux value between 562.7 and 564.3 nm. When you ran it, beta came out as 0.698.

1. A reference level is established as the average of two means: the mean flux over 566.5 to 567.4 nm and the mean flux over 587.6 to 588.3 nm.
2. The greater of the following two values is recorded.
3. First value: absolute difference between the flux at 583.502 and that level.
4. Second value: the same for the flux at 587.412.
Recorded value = 0.27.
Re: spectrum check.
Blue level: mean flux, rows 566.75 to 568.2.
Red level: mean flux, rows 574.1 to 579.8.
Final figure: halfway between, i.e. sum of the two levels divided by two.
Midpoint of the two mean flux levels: 5.21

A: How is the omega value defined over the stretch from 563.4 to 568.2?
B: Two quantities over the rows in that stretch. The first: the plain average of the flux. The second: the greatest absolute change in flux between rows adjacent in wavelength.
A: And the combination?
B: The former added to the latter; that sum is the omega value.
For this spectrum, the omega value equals 5.83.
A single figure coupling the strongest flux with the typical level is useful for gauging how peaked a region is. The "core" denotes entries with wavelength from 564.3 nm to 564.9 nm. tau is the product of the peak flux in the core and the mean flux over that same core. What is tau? 26.8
